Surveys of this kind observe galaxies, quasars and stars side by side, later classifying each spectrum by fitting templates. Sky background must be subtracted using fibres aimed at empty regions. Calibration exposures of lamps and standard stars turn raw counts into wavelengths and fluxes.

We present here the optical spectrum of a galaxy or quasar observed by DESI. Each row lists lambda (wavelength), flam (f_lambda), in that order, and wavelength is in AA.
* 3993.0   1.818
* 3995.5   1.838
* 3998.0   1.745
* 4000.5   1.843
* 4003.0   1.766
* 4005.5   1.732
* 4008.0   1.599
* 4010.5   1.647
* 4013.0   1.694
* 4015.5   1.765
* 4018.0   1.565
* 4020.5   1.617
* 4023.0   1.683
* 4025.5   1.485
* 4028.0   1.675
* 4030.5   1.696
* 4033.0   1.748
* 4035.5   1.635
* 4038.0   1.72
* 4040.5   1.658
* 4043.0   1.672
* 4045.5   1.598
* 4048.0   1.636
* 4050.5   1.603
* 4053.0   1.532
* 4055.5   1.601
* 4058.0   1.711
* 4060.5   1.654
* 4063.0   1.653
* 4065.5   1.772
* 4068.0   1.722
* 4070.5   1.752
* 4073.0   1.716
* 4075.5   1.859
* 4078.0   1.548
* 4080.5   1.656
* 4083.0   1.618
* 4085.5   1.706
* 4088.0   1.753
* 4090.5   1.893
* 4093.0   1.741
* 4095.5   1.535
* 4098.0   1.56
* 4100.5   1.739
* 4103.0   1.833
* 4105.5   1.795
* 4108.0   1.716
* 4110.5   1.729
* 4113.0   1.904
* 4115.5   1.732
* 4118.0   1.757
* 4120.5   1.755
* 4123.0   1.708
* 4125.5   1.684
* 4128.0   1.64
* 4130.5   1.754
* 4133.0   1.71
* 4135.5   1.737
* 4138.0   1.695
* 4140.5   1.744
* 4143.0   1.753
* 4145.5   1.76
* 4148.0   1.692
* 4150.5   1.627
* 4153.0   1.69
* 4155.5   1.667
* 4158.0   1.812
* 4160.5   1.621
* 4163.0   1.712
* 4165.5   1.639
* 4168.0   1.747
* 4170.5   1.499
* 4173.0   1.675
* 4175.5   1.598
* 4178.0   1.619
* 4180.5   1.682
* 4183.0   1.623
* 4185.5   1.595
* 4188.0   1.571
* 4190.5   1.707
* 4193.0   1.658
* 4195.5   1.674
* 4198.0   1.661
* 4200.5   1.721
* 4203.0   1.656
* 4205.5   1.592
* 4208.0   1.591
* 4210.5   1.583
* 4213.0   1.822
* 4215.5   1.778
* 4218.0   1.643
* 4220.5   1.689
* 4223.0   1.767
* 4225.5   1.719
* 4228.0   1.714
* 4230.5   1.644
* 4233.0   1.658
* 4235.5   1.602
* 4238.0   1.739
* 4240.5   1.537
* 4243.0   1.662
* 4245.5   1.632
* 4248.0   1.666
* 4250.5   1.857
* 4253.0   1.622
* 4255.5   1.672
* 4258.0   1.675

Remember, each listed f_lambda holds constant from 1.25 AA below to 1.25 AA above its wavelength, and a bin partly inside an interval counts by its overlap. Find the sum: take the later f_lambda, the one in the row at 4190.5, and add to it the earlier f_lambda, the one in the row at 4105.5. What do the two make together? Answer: 3.50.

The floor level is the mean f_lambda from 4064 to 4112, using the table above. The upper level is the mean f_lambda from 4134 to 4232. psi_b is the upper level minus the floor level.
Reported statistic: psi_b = -0.042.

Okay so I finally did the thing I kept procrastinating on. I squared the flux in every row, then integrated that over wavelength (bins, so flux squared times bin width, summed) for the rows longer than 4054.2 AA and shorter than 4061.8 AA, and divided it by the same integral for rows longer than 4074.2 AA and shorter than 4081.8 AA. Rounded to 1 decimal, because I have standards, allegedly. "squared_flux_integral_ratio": 1.0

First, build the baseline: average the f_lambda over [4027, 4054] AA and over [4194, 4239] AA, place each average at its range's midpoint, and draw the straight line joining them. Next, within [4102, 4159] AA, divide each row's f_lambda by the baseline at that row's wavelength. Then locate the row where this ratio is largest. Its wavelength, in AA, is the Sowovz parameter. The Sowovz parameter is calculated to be 4113.0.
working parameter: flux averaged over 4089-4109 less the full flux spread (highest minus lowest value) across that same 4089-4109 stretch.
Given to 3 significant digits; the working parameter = 1.37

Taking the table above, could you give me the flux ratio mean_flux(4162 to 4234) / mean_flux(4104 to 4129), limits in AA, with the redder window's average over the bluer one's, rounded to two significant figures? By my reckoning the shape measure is 0.95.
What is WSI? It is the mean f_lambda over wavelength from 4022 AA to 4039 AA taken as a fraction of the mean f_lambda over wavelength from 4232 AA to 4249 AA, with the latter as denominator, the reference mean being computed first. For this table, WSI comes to 1.01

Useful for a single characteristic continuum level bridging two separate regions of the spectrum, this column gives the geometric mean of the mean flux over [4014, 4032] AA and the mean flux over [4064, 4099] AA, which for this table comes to 1.67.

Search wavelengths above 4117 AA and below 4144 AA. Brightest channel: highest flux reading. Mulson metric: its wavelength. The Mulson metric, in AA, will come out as 4118.0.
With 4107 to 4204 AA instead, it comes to 4113.0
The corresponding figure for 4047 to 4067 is 4065.5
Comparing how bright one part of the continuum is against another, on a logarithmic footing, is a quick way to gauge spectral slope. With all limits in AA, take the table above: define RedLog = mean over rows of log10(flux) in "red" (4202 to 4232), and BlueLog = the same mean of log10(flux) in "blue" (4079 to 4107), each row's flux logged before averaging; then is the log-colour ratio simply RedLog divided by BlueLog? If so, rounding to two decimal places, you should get 0.97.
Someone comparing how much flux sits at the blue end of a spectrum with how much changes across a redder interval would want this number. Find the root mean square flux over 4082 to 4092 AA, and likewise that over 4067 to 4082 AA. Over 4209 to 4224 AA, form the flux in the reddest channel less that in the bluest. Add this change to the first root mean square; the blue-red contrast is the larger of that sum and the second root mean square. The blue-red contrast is 1.93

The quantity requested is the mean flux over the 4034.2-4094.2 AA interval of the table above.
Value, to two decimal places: 1.68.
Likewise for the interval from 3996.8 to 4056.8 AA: 1.66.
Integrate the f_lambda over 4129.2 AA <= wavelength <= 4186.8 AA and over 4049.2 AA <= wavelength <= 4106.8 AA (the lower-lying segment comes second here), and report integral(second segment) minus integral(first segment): 0.8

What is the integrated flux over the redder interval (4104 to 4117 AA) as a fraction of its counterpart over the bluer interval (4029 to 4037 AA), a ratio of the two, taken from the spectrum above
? 1.7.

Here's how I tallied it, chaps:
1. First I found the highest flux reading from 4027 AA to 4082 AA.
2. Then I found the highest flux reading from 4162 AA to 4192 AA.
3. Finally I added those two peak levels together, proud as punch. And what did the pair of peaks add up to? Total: 3.61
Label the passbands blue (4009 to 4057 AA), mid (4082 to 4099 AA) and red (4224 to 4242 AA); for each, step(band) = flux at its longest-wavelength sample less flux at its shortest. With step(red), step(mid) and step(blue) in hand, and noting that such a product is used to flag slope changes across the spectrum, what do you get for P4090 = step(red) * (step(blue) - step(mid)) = 0.00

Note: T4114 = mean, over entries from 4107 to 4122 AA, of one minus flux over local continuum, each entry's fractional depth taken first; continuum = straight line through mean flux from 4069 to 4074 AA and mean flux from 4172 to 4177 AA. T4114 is -0.04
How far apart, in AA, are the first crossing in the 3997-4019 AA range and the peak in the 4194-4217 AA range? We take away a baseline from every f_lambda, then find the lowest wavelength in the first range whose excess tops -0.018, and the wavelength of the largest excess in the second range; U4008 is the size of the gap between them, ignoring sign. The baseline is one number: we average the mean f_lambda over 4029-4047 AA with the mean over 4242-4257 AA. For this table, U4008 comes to 215.0 AA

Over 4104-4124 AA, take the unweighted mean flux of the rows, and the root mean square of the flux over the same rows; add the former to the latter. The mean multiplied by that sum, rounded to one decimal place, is 6.2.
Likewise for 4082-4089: 5.7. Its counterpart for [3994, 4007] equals 6.4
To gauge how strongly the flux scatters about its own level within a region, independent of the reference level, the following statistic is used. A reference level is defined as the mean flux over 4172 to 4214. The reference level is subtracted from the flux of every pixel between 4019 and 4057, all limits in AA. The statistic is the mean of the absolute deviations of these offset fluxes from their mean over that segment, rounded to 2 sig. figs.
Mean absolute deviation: 0.052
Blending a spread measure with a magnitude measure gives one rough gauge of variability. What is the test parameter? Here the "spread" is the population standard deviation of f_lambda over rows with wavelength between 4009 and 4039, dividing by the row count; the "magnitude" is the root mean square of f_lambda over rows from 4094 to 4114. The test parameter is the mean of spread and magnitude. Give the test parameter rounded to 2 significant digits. 0.90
